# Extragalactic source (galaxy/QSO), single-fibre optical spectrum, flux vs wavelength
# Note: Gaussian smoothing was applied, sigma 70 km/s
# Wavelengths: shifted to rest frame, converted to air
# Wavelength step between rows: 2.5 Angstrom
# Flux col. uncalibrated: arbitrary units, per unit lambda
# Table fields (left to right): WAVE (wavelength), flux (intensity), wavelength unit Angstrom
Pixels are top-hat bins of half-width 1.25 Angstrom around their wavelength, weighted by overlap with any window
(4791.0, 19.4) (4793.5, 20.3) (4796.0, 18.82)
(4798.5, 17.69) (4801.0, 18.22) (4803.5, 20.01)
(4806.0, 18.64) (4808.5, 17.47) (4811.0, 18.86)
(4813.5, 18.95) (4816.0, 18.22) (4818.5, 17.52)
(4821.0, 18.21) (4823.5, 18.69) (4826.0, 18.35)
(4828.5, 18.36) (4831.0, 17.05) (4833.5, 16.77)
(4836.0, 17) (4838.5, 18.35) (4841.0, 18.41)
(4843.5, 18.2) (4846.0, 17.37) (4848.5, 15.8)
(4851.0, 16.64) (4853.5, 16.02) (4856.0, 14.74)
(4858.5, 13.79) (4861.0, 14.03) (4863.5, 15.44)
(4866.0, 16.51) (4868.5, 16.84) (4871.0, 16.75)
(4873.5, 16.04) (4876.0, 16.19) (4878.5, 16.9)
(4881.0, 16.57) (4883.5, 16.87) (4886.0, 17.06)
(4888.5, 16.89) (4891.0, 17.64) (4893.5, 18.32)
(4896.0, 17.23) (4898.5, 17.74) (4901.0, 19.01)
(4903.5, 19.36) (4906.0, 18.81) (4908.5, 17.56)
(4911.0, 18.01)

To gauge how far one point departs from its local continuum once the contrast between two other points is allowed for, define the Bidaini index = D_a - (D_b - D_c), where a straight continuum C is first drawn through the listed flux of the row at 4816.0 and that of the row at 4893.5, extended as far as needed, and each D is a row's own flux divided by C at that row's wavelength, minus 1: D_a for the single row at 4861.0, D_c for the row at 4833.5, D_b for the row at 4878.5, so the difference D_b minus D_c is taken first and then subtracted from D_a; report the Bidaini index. -0.24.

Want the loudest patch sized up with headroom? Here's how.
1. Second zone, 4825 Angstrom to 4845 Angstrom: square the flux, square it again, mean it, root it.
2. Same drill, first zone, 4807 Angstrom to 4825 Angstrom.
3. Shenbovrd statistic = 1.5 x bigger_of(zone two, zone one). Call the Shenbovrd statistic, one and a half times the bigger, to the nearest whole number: 502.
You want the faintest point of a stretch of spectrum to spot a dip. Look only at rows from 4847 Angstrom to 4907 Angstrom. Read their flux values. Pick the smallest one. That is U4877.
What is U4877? 13.79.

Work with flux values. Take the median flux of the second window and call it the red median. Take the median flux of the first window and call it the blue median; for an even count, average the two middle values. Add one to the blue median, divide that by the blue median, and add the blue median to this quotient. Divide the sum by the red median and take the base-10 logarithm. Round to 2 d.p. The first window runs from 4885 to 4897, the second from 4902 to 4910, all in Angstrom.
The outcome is -0.01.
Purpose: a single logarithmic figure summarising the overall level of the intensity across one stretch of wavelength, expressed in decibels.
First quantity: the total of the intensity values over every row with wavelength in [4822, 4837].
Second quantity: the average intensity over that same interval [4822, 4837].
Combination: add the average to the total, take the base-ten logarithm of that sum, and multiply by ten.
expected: 20.9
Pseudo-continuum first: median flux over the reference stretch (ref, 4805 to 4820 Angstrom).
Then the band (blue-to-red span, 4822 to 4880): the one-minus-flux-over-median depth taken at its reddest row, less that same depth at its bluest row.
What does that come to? 0.10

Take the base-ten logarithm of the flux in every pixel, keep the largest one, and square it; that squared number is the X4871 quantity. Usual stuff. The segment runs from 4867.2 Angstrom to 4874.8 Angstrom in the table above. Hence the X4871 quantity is 1.504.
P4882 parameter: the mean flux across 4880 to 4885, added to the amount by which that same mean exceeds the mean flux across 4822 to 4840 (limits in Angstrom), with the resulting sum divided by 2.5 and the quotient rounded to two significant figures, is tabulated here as 6.3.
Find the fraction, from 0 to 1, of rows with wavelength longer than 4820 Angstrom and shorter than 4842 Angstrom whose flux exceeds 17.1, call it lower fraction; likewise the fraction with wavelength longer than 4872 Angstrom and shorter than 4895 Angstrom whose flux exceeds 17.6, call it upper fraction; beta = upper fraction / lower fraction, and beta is 0.3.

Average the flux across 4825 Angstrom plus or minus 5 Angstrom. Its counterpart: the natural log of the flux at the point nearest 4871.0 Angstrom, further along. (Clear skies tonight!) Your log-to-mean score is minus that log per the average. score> -0.153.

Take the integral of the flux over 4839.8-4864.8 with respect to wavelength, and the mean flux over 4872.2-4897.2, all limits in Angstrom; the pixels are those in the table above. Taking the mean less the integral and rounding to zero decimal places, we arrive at -384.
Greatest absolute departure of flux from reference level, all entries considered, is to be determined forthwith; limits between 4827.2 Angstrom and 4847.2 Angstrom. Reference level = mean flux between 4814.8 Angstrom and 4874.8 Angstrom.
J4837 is 1.53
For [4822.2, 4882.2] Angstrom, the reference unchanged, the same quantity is 3.09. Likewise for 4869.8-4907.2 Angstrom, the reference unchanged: 2.48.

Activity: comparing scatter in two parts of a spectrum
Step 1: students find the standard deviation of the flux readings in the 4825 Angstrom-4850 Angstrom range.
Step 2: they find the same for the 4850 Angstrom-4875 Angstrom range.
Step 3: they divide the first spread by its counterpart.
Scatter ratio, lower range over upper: 0.8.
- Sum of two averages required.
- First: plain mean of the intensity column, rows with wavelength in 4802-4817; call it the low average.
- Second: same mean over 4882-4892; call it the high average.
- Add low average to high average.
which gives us 35.8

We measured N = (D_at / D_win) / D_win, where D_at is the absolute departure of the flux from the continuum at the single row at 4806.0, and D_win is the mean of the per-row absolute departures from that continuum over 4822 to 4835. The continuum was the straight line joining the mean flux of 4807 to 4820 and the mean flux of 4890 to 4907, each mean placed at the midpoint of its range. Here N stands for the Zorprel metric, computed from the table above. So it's 1.0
